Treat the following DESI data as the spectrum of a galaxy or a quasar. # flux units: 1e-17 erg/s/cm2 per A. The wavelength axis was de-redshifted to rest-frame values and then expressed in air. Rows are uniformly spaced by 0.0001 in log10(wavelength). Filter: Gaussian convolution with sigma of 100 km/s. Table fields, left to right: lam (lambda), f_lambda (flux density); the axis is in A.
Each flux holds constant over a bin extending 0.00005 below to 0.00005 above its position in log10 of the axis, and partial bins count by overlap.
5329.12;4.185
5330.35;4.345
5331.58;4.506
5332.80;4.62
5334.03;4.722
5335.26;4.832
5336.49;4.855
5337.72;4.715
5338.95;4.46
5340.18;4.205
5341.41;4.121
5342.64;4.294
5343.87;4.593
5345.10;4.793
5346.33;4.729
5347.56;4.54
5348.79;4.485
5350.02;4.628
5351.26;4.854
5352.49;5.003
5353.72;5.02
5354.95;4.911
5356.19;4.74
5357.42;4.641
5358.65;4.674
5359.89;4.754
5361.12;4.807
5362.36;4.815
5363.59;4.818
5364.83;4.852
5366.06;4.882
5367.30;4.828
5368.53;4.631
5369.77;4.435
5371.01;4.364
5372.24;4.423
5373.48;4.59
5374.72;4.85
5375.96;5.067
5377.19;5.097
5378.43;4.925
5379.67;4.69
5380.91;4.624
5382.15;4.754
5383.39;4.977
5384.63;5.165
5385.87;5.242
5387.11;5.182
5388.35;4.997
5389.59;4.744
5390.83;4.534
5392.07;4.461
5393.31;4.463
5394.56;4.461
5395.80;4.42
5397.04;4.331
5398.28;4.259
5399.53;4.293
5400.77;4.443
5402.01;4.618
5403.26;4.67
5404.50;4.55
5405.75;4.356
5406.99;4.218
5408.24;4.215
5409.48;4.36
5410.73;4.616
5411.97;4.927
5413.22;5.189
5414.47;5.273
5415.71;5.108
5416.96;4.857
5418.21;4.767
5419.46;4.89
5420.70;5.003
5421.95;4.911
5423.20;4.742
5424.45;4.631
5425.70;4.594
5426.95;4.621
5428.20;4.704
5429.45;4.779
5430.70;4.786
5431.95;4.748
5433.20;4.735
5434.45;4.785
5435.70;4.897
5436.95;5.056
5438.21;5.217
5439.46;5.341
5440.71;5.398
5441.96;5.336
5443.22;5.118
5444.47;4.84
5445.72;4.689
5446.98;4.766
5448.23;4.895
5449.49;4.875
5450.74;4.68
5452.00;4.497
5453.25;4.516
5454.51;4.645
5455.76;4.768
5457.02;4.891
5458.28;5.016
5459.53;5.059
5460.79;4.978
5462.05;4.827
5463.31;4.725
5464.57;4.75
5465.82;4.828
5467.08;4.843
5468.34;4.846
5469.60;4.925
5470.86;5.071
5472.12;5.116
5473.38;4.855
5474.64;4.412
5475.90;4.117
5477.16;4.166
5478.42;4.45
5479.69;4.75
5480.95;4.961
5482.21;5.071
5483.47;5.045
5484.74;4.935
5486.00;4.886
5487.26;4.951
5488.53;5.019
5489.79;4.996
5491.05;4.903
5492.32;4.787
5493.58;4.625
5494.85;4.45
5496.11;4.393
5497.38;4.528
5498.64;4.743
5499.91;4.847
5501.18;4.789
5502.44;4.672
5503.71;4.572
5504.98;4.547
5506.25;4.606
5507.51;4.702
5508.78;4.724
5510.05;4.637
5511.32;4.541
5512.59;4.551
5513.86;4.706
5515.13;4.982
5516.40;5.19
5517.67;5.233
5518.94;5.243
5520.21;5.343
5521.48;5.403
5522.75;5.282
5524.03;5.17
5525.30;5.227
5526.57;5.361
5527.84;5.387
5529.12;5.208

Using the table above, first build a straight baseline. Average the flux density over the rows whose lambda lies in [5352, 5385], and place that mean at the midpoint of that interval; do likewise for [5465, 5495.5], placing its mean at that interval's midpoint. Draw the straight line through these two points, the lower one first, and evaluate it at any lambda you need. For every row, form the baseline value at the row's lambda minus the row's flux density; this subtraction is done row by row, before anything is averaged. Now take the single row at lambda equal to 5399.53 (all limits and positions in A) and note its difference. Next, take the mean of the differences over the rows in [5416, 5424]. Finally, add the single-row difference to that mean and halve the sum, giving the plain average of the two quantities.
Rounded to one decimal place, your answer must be 0.2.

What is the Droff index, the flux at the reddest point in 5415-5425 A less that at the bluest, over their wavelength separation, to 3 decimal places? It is -0.055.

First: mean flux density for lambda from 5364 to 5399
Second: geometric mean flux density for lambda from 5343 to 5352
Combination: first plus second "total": 9.38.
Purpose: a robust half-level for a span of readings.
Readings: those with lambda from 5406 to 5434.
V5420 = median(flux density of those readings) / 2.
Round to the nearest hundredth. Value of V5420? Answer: 2.38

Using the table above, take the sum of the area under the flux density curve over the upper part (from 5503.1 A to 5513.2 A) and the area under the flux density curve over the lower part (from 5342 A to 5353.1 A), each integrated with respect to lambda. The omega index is 98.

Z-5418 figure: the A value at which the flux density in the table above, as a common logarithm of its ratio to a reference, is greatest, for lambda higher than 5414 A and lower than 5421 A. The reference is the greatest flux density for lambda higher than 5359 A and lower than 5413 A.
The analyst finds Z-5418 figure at 5414.47 A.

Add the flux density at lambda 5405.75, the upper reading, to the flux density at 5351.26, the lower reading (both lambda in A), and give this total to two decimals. 9.21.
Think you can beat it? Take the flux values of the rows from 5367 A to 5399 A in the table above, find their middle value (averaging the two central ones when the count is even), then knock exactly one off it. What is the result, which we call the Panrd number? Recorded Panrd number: 3.66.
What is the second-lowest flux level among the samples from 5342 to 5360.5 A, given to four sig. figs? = 4.485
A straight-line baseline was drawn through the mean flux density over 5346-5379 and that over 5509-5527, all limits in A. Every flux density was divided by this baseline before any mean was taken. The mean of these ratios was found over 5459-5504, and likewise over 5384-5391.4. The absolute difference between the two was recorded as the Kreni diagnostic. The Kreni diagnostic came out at 0.079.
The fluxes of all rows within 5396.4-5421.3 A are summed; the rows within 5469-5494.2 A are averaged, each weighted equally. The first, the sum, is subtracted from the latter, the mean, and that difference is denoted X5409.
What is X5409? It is -88.1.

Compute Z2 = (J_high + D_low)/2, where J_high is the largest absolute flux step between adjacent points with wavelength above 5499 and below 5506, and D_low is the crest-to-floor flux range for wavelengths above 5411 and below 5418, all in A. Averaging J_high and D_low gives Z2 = 0.27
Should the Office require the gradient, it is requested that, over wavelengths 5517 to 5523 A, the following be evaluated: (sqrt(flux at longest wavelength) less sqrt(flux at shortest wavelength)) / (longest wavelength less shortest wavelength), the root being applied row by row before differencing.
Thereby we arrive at 0.0021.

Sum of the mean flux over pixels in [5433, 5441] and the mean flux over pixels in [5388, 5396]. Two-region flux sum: 9.64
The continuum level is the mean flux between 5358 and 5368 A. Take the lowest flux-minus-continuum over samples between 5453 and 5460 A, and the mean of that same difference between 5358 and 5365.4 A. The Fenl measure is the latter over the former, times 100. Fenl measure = 6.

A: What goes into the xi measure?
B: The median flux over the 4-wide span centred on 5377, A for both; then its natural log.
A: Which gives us 1.62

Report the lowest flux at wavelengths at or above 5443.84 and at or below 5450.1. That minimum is 4.689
